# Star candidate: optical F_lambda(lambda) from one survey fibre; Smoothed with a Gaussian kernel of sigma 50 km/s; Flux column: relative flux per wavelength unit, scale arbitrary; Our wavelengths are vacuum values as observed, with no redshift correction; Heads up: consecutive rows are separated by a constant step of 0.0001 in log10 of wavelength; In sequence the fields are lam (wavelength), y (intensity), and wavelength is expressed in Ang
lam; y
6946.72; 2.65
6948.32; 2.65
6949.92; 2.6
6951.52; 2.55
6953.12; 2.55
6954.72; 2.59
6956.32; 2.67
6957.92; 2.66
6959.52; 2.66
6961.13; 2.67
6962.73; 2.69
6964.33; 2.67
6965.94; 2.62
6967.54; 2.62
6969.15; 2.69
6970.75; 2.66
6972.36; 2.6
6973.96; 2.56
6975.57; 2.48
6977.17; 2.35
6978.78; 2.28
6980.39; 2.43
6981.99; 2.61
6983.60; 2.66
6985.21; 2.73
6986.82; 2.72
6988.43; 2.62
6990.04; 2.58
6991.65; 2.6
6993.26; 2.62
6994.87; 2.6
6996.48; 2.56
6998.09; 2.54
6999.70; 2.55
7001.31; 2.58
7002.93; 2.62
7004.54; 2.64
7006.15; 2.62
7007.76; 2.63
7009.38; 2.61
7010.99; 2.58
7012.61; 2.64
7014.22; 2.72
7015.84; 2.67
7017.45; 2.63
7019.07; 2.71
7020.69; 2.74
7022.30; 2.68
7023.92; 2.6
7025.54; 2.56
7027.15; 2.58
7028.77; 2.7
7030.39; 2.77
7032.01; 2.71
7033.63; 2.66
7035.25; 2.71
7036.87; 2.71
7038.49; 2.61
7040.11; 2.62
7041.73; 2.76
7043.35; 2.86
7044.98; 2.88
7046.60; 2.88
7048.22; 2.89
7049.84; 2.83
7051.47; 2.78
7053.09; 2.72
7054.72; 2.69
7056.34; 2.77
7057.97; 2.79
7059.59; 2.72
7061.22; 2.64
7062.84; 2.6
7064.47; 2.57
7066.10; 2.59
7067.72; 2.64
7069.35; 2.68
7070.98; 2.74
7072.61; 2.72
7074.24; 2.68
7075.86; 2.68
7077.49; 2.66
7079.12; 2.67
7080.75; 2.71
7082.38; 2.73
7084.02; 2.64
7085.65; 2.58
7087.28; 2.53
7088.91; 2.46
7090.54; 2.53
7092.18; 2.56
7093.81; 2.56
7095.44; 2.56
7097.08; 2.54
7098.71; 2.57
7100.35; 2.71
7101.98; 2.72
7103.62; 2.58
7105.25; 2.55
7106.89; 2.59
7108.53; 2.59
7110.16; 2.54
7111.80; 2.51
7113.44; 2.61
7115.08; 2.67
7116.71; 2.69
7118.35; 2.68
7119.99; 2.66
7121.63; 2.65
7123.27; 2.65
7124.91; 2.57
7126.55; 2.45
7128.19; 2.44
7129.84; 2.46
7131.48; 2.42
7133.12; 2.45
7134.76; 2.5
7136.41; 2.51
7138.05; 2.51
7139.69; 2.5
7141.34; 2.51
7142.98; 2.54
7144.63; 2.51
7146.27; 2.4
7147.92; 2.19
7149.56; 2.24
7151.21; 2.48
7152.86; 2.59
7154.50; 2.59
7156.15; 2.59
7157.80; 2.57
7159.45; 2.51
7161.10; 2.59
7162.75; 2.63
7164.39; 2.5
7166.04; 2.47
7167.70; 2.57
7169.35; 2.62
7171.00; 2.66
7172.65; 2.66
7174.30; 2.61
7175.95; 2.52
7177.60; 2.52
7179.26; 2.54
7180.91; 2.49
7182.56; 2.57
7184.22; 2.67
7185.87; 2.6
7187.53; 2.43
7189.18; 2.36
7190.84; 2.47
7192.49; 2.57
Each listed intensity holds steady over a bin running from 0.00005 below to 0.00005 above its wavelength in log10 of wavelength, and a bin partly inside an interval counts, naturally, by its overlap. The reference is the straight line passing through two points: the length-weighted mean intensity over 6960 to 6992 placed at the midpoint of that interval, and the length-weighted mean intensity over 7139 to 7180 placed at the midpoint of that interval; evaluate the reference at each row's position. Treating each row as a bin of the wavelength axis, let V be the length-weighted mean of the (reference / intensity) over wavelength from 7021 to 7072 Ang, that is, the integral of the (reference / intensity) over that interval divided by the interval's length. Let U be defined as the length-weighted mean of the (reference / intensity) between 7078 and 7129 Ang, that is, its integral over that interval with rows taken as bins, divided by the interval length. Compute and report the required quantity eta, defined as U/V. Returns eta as 1.03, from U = 0.981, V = 0.95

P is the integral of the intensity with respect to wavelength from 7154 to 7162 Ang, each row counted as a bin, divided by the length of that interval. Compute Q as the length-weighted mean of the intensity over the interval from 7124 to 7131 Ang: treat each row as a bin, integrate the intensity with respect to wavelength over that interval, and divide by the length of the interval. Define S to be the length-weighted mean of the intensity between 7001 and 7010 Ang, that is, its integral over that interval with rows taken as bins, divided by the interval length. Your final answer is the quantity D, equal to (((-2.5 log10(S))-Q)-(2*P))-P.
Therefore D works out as -11.2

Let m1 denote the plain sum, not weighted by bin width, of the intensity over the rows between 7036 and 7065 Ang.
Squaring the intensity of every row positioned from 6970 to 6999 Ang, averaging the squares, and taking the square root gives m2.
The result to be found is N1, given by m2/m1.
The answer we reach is 0.0521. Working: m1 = 49.3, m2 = 2.57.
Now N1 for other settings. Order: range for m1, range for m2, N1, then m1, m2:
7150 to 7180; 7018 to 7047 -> 0.0586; 46.2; 2.71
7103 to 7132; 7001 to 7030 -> 0.0570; 46.3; 2.64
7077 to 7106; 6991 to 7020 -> 0.0559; 46.9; 2.62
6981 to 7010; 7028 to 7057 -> 0.0585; 47.1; 2.75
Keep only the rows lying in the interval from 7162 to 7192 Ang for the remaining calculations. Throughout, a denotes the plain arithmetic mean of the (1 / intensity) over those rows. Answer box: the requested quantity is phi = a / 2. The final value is 0.196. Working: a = 0.393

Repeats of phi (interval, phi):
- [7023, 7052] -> 0.184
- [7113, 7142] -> 0.196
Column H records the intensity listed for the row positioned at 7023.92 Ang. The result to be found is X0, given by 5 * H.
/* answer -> 13.0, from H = 2.6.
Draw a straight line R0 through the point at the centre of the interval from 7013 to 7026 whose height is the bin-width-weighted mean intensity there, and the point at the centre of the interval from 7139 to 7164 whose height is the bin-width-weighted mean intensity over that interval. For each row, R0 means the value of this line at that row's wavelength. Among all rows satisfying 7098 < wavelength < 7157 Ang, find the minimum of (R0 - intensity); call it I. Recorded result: -0.16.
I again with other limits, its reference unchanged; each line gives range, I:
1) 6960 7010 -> -0.02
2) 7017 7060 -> -0.26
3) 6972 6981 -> 0.13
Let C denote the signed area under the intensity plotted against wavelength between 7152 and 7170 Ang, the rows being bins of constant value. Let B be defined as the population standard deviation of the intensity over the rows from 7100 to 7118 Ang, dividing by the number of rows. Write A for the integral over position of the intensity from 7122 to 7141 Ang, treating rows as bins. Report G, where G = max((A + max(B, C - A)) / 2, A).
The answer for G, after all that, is 47.5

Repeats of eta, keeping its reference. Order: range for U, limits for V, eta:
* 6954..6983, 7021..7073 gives 1.06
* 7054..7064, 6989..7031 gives 0.97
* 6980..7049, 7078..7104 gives 0.99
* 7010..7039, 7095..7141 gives 0.98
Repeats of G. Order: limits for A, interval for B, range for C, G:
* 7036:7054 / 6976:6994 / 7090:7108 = 50.0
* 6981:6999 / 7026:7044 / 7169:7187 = 47.2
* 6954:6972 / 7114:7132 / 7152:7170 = 47.8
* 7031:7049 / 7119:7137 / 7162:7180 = 49.6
